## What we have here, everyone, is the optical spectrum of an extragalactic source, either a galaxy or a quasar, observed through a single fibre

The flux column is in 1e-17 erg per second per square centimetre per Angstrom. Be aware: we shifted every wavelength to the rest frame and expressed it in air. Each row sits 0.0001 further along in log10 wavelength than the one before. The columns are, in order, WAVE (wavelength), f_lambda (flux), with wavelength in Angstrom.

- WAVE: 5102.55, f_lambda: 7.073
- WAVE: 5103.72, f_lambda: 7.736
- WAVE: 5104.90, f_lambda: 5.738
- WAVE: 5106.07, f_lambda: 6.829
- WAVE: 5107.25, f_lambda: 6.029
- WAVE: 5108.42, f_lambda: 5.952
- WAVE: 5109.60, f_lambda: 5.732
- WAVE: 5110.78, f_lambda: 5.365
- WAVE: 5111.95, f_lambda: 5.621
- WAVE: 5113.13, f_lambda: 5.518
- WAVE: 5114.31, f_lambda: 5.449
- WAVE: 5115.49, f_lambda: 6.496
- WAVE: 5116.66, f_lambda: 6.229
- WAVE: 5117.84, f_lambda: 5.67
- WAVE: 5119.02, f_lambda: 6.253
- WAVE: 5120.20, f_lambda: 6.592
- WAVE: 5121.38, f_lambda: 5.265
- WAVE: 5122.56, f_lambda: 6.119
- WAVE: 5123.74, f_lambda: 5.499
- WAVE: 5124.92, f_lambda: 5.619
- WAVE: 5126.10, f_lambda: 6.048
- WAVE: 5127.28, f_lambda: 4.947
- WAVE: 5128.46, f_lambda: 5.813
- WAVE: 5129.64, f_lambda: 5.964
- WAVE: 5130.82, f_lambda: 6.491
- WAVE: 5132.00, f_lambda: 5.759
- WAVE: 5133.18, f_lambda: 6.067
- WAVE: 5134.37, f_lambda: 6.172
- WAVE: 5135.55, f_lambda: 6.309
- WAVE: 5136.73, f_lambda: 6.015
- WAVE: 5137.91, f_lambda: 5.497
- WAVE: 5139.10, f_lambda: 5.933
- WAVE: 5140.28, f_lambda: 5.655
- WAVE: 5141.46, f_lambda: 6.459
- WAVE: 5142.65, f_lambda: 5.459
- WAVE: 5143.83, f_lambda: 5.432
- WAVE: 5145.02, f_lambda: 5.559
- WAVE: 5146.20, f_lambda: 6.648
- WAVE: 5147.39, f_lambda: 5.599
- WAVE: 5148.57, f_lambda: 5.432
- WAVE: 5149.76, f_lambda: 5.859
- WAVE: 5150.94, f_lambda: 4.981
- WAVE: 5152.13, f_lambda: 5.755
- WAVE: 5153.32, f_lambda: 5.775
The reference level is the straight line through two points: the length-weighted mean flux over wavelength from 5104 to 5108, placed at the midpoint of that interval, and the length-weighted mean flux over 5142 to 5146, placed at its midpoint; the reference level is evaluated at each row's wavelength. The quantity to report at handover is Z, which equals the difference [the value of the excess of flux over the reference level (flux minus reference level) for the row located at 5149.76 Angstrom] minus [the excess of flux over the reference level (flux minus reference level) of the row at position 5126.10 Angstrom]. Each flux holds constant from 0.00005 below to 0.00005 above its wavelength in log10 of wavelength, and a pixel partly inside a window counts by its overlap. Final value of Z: 0.2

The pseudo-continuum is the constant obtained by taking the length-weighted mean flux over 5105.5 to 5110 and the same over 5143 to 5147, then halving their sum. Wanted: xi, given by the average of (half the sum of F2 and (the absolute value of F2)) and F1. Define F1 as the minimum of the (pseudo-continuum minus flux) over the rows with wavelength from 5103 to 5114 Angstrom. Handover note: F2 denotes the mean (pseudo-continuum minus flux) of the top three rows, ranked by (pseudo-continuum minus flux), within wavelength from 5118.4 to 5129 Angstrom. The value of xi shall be -0.49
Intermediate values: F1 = -1.74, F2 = 0.76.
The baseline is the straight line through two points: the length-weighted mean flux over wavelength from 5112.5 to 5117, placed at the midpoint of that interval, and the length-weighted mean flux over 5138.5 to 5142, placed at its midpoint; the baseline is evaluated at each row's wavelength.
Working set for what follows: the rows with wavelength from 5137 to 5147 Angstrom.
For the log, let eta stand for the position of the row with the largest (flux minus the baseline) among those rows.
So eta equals 5146.20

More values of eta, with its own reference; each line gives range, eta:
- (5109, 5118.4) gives 5115.49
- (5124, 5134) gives 5130.82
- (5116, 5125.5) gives 5120.20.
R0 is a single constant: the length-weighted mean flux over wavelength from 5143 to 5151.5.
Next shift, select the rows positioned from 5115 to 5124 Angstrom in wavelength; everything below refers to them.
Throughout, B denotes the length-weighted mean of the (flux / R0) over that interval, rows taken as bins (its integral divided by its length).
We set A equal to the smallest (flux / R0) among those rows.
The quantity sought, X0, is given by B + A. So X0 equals 2.001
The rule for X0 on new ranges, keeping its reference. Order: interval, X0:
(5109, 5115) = 1.933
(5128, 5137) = 2.097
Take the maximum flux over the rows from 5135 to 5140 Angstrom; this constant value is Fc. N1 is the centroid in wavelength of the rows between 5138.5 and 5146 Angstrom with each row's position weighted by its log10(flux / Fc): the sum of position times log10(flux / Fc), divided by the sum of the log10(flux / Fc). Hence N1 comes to 5142.7 Angstrom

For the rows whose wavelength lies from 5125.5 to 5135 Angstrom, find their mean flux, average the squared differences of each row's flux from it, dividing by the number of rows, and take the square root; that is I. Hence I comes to 0.42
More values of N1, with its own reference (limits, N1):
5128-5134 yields 5130.6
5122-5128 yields 5125.6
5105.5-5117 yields 5112.1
